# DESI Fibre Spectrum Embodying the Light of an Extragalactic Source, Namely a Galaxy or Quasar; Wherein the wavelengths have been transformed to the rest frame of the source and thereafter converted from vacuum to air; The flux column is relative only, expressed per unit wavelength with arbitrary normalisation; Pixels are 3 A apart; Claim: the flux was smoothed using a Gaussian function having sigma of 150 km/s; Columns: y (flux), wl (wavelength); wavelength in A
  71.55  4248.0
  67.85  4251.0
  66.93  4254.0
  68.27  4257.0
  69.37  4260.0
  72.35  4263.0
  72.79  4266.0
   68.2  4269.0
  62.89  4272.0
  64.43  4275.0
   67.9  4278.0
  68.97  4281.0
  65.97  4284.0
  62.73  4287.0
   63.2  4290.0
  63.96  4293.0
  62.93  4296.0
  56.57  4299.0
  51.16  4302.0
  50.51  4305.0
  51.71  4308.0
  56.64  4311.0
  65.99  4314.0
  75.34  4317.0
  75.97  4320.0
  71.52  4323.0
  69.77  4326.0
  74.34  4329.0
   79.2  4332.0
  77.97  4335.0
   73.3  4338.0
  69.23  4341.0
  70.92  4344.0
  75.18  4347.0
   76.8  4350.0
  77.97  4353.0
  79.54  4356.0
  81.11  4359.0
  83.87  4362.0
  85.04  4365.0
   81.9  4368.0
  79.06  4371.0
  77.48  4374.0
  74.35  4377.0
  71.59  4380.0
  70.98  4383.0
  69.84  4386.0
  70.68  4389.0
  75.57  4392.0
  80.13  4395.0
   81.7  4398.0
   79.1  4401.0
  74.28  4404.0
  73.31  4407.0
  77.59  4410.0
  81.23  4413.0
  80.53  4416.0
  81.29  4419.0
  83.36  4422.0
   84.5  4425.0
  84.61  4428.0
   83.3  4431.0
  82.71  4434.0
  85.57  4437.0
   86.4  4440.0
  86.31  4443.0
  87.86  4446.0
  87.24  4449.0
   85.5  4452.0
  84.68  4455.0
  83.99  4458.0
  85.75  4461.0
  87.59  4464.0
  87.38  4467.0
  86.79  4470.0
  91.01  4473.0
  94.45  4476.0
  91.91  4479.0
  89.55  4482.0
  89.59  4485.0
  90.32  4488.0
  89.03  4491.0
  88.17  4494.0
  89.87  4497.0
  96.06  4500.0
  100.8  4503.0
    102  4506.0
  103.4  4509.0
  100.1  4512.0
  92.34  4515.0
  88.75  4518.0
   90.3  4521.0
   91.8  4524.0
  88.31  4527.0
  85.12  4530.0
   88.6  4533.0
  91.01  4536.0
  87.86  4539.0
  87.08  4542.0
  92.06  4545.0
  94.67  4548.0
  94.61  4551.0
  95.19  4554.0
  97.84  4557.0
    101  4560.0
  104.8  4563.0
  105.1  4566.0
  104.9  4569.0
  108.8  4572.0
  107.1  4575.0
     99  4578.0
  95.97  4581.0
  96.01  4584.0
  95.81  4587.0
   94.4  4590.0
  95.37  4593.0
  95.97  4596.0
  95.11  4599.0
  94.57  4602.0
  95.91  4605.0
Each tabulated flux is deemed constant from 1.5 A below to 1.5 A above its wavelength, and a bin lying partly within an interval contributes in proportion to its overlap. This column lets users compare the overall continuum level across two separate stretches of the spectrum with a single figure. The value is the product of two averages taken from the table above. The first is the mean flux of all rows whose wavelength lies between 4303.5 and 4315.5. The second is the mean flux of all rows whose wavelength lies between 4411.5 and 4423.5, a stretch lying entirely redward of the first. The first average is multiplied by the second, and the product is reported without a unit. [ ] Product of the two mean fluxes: 4587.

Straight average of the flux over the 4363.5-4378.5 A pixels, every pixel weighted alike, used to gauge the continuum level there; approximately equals 80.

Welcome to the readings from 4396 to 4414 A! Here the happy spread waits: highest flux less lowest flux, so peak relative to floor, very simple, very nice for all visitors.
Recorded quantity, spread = 8.4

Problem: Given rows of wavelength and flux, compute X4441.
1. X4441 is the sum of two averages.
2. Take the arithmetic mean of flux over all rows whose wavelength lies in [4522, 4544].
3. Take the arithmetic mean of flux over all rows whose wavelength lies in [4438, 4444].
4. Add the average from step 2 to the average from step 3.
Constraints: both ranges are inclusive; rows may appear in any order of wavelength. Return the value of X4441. 175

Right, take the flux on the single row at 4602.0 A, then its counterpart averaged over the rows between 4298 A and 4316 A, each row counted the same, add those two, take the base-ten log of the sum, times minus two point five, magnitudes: -5.44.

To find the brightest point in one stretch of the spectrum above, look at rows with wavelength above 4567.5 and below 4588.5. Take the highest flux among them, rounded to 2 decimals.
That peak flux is 108.80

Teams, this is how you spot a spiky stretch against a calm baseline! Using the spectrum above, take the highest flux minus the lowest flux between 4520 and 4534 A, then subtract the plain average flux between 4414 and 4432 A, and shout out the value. -76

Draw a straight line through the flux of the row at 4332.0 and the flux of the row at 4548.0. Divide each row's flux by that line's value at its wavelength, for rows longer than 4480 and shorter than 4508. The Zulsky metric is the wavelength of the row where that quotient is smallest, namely 4494.0 A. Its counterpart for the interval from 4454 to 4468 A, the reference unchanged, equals 4458.0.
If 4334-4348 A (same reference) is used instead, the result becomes 4341.0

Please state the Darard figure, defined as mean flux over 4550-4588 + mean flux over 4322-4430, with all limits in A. 178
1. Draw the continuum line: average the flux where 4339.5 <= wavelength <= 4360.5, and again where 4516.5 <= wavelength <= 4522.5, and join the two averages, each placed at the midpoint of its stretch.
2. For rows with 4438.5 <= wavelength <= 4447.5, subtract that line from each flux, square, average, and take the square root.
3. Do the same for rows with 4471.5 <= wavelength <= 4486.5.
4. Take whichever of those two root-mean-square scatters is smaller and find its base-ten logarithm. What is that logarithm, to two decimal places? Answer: 0.55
